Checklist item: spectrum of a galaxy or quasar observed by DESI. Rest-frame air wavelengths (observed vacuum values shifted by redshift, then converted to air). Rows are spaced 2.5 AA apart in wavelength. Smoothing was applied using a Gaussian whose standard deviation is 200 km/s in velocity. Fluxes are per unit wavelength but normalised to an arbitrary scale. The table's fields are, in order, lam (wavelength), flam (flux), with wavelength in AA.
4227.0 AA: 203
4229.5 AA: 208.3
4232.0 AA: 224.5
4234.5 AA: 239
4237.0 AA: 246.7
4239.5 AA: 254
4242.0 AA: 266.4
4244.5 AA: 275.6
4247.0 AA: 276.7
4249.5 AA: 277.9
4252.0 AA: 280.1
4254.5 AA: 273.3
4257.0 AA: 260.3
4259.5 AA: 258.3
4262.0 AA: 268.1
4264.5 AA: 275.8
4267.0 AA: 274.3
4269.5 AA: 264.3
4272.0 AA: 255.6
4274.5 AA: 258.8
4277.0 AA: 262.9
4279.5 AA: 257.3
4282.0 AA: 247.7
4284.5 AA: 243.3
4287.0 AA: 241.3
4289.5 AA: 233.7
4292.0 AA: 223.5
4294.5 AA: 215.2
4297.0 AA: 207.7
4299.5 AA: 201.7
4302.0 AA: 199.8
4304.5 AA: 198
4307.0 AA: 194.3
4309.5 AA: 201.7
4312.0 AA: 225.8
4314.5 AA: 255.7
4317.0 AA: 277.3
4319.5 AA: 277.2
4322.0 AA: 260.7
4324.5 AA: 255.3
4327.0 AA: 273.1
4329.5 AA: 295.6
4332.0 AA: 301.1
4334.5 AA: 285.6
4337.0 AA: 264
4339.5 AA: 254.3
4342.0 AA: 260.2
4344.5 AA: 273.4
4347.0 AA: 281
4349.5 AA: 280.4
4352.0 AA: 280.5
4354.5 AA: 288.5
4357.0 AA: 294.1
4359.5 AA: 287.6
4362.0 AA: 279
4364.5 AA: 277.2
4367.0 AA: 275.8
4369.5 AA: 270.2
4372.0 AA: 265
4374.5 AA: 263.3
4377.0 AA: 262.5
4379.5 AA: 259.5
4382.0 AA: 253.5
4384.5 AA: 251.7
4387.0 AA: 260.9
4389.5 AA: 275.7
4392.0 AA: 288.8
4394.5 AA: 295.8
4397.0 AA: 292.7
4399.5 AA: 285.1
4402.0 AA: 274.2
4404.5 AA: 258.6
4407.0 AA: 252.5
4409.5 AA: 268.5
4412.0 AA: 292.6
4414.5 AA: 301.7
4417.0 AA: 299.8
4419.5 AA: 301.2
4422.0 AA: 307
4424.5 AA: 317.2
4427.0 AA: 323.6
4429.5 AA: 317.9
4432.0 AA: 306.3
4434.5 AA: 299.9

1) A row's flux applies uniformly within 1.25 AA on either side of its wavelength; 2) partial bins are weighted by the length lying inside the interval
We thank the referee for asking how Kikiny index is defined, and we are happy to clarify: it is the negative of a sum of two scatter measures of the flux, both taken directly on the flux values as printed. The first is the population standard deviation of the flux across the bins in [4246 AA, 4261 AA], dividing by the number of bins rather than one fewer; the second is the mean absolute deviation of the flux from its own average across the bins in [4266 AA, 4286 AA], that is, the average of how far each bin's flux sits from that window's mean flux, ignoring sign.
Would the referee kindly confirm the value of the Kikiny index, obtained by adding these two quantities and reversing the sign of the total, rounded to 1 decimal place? -15.7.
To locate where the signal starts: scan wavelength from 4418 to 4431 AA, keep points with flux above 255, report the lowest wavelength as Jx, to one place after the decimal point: 4419.5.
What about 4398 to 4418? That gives 4399.5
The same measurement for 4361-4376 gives 4362.0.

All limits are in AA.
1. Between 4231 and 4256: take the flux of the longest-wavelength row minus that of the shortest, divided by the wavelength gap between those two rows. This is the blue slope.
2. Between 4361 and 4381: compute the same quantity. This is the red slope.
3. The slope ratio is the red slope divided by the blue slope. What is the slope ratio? -1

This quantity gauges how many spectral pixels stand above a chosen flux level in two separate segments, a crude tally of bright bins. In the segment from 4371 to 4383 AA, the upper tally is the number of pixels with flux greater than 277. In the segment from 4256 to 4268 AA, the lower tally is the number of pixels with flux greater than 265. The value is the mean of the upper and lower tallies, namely 1.5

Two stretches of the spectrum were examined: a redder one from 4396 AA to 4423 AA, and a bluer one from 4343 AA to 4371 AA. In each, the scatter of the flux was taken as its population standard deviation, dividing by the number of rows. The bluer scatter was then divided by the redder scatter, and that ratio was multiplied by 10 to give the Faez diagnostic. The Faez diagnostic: 3.7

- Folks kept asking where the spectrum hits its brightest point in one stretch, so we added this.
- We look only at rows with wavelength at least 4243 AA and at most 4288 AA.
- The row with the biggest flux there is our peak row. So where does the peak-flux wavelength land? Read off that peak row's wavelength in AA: 4252.0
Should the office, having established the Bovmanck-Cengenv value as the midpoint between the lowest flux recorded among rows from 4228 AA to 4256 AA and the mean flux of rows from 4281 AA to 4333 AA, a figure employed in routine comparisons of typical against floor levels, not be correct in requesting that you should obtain 224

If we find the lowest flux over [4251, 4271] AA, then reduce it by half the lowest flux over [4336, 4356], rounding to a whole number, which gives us 131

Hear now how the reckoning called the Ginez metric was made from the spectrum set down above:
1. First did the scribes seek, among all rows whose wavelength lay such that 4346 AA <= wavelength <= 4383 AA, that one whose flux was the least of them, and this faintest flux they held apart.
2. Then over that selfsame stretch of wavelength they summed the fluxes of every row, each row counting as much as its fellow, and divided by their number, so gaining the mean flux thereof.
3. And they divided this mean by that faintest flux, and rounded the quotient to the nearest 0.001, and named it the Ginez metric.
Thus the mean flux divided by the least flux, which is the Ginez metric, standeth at 1.083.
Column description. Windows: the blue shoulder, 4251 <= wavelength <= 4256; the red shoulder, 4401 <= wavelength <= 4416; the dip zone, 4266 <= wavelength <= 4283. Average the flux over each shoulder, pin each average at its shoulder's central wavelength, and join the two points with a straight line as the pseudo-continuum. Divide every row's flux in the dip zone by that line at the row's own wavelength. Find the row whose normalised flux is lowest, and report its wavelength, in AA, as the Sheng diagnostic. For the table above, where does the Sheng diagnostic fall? 4282.0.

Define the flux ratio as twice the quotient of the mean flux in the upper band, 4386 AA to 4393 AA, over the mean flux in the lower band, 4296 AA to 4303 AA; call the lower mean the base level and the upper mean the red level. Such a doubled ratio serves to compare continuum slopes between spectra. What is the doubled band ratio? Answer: 2.7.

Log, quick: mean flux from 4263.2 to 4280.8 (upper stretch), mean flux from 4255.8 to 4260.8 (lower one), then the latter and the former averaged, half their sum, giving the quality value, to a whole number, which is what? 262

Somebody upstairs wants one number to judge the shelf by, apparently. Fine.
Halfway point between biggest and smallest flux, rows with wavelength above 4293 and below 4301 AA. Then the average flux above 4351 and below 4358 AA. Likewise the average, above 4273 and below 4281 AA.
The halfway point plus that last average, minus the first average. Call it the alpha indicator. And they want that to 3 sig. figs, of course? 180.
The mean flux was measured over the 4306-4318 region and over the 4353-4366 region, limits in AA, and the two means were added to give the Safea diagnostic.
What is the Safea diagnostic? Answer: 516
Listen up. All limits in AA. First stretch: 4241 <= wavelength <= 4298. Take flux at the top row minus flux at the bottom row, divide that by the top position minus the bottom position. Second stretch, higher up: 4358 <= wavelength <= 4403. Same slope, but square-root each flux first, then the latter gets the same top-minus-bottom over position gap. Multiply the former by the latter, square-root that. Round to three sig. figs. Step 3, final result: 0.100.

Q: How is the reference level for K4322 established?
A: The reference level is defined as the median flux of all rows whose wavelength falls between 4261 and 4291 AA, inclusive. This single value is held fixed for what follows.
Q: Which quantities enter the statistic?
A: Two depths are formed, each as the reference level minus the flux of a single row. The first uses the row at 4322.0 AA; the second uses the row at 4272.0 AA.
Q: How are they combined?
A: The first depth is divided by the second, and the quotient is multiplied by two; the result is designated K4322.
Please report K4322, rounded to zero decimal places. -2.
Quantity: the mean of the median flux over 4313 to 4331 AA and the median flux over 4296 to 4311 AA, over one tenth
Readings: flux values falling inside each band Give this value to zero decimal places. 2369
